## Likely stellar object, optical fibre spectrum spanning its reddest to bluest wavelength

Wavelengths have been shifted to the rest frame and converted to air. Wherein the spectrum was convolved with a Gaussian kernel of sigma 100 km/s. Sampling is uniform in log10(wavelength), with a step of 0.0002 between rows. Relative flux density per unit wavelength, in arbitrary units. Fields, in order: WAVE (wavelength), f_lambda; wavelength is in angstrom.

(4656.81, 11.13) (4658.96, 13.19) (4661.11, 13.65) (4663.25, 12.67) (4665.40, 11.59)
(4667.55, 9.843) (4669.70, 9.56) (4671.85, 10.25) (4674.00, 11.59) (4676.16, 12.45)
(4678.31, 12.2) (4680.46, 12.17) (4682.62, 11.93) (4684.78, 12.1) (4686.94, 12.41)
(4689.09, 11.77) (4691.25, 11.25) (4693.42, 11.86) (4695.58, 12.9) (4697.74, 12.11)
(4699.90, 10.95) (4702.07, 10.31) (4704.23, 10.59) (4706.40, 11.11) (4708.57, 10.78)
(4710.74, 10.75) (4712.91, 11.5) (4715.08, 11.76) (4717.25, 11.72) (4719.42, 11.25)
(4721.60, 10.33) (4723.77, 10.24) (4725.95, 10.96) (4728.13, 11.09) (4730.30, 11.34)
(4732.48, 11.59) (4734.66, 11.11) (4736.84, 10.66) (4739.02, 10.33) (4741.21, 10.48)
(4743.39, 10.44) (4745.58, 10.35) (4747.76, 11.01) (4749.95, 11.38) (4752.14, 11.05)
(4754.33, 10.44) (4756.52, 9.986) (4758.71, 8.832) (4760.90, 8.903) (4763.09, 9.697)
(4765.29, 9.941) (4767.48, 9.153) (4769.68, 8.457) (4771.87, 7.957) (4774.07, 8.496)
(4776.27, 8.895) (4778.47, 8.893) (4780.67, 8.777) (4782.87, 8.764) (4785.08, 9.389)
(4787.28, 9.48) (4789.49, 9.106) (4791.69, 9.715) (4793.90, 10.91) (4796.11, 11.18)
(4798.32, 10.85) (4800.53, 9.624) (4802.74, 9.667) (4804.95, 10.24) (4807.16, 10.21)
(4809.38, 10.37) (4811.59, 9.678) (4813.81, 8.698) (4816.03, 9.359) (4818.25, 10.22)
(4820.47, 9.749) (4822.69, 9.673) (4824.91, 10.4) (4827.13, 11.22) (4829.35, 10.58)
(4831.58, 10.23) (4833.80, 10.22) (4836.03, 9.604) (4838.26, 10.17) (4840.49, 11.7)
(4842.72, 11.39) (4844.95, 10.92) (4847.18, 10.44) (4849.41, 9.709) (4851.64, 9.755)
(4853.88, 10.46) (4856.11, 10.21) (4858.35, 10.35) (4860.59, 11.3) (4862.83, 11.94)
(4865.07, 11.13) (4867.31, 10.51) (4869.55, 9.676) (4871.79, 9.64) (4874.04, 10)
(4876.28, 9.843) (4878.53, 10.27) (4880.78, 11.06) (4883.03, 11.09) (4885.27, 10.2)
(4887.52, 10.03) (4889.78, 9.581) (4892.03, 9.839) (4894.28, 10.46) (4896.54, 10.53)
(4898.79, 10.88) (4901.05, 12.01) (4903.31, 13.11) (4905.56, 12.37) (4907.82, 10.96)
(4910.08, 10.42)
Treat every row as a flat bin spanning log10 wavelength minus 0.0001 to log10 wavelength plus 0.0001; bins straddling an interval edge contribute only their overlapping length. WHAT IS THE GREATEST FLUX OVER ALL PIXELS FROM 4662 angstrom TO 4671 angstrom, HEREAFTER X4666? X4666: 12.67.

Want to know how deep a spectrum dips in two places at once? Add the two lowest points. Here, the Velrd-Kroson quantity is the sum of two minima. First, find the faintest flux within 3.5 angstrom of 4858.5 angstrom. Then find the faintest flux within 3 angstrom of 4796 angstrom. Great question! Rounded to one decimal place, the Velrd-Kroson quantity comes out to 21.1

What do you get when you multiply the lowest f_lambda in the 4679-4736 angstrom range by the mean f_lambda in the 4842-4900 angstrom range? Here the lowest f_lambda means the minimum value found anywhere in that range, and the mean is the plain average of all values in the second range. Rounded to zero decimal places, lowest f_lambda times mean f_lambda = 107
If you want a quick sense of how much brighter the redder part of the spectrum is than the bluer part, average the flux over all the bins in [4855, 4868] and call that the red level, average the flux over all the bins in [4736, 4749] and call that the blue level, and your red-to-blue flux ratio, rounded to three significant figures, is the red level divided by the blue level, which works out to 1.03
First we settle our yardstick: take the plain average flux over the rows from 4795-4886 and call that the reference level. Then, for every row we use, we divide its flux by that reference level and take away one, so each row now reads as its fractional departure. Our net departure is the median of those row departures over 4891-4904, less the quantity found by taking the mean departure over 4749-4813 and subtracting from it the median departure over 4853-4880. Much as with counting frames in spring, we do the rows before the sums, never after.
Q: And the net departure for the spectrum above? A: 0.10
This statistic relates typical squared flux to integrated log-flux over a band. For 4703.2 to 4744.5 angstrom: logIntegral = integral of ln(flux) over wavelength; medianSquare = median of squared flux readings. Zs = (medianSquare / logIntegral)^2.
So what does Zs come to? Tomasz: 1.5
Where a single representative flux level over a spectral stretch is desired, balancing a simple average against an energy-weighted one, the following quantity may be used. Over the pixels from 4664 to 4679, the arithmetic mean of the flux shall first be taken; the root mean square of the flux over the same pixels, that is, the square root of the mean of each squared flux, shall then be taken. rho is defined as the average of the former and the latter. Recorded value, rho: 11.1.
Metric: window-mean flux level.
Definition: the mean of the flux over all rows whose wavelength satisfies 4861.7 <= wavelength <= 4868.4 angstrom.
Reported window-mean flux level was 11.2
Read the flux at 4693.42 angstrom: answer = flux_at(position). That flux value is 11.86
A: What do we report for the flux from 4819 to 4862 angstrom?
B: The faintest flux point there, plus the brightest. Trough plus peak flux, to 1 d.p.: 21.3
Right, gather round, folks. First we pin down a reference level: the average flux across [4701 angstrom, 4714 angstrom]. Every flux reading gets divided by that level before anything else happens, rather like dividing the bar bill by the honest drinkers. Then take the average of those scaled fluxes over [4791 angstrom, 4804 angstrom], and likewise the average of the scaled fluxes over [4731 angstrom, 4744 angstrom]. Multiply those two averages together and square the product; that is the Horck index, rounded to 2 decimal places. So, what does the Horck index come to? 0.90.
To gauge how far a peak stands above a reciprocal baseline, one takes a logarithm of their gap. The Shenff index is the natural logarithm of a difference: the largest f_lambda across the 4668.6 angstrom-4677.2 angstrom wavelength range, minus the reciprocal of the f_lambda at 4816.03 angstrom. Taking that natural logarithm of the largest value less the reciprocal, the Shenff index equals 2.51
